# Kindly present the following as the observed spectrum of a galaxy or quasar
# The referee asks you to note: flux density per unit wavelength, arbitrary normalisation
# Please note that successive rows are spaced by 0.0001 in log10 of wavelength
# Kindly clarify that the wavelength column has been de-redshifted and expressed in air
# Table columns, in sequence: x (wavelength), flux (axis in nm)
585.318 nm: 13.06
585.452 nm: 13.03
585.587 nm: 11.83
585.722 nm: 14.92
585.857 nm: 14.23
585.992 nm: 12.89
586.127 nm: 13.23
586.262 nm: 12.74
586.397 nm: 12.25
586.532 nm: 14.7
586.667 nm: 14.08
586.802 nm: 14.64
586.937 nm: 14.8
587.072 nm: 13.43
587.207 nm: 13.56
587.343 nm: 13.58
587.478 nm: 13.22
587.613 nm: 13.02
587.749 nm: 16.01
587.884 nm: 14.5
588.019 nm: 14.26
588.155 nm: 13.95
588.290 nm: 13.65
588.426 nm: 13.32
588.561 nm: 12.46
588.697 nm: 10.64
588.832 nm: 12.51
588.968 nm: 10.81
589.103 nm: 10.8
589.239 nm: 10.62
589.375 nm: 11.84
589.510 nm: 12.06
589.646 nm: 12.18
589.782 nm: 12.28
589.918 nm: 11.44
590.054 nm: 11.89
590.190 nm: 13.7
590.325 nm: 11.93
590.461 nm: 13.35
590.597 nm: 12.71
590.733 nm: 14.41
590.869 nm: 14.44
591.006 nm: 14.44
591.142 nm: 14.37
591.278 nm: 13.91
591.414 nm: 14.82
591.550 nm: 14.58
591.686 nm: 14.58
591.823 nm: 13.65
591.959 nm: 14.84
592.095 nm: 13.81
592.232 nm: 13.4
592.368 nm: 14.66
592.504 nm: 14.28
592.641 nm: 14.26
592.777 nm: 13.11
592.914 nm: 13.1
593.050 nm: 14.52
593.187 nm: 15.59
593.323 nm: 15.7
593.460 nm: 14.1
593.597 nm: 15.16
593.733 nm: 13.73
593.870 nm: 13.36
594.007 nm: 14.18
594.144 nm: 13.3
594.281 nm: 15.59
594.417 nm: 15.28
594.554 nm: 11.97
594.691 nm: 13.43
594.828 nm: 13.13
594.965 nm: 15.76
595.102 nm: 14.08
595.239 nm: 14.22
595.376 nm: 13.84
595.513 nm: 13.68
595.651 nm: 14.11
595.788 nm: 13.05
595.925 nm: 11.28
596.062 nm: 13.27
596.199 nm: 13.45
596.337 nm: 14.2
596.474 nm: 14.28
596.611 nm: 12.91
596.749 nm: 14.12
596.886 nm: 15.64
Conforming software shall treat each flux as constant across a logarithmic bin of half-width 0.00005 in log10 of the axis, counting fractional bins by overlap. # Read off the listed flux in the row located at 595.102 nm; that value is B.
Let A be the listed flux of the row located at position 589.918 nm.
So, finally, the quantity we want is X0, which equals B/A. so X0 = 1.2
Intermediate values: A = 11.44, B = 14.08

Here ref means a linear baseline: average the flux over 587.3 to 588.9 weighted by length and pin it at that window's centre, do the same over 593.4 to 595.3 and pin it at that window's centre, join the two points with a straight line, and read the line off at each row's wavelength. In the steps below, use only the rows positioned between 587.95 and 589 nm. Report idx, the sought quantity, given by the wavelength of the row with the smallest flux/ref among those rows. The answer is 588.697 nm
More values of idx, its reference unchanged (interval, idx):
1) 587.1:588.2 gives 587.613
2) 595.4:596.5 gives 595.925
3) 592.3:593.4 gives 592.914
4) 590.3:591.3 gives 590.325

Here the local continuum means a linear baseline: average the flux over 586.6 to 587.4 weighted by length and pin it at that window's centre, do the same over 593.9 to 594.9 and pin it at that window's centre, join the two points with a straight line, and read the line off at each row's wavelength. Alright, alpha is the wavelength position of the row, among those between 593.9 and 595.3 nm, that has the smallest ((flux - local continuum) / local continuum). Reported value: 594.554 nm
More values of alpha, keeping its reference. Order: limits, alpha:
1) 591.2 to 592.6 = 592.232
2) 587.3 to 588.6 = 588.561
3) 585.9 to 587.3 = 586.397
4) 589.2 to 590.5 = 589.239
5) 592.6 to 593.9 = 592.914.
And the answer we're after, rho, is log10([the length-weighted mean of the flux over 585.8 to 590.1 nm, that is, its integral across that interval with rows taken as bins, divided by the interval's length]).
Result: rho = 1.11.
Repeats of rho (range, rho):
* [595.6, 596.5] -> 1.12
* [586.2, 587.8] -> 1.14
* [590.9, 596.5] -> 1.15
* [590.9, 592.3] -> 1.15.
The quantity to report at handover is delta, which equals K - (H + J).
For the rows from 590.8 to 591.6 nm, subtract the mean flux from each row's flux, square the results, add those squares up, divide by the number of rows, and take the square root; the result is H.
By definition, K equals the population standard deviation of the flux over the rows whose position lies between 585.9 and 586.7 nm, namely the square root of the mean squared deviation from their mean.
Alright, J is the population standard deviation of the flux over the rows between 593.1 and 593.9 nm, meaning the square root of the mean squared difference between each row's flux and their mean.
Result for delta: -0.4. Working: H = 0.3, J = 0.92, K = 0.83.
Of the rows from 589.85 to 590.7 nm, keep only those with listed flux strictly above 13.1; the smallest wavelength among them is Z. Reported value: 590.190 nm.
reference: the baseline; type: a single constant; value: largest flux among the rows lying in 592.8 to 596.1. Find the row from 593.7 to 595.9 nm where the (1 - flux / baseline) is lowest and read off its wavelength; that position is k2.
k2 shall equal 594.965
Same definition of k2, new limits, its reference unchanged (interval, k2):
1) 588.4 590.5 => 590.190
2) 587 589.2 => 587.749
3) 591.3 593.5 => 593.323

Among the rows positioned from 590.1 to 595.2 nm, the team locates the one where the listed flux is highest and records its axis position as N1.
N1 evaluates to 594.965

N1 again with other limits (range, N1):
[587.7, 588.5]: 587.749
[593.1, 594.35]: 593.323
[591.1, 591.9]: 591.414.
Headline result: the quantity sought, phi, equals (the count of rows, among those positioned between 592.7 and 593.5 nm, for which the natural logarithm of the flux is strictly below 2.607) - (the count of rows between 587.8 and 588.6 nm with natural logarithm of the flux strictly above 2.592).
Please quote -2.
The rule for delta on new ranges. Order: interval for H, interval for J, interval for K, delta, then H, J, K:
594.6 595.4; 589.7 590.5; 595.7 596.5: -0.7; 0.8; 0.82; 0.99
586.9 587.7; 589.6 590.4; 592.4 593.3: -0.4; 0.6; 0.71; 0.86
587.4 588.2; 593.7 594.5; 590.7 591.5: -1.6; 1.0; 0.90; 0.26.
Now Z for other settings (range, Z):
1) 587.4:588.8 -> 587.478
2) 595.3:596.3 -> 595.376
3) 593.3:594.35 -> 593.323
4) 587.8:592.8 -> 587.884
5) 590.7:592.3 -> 590.733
